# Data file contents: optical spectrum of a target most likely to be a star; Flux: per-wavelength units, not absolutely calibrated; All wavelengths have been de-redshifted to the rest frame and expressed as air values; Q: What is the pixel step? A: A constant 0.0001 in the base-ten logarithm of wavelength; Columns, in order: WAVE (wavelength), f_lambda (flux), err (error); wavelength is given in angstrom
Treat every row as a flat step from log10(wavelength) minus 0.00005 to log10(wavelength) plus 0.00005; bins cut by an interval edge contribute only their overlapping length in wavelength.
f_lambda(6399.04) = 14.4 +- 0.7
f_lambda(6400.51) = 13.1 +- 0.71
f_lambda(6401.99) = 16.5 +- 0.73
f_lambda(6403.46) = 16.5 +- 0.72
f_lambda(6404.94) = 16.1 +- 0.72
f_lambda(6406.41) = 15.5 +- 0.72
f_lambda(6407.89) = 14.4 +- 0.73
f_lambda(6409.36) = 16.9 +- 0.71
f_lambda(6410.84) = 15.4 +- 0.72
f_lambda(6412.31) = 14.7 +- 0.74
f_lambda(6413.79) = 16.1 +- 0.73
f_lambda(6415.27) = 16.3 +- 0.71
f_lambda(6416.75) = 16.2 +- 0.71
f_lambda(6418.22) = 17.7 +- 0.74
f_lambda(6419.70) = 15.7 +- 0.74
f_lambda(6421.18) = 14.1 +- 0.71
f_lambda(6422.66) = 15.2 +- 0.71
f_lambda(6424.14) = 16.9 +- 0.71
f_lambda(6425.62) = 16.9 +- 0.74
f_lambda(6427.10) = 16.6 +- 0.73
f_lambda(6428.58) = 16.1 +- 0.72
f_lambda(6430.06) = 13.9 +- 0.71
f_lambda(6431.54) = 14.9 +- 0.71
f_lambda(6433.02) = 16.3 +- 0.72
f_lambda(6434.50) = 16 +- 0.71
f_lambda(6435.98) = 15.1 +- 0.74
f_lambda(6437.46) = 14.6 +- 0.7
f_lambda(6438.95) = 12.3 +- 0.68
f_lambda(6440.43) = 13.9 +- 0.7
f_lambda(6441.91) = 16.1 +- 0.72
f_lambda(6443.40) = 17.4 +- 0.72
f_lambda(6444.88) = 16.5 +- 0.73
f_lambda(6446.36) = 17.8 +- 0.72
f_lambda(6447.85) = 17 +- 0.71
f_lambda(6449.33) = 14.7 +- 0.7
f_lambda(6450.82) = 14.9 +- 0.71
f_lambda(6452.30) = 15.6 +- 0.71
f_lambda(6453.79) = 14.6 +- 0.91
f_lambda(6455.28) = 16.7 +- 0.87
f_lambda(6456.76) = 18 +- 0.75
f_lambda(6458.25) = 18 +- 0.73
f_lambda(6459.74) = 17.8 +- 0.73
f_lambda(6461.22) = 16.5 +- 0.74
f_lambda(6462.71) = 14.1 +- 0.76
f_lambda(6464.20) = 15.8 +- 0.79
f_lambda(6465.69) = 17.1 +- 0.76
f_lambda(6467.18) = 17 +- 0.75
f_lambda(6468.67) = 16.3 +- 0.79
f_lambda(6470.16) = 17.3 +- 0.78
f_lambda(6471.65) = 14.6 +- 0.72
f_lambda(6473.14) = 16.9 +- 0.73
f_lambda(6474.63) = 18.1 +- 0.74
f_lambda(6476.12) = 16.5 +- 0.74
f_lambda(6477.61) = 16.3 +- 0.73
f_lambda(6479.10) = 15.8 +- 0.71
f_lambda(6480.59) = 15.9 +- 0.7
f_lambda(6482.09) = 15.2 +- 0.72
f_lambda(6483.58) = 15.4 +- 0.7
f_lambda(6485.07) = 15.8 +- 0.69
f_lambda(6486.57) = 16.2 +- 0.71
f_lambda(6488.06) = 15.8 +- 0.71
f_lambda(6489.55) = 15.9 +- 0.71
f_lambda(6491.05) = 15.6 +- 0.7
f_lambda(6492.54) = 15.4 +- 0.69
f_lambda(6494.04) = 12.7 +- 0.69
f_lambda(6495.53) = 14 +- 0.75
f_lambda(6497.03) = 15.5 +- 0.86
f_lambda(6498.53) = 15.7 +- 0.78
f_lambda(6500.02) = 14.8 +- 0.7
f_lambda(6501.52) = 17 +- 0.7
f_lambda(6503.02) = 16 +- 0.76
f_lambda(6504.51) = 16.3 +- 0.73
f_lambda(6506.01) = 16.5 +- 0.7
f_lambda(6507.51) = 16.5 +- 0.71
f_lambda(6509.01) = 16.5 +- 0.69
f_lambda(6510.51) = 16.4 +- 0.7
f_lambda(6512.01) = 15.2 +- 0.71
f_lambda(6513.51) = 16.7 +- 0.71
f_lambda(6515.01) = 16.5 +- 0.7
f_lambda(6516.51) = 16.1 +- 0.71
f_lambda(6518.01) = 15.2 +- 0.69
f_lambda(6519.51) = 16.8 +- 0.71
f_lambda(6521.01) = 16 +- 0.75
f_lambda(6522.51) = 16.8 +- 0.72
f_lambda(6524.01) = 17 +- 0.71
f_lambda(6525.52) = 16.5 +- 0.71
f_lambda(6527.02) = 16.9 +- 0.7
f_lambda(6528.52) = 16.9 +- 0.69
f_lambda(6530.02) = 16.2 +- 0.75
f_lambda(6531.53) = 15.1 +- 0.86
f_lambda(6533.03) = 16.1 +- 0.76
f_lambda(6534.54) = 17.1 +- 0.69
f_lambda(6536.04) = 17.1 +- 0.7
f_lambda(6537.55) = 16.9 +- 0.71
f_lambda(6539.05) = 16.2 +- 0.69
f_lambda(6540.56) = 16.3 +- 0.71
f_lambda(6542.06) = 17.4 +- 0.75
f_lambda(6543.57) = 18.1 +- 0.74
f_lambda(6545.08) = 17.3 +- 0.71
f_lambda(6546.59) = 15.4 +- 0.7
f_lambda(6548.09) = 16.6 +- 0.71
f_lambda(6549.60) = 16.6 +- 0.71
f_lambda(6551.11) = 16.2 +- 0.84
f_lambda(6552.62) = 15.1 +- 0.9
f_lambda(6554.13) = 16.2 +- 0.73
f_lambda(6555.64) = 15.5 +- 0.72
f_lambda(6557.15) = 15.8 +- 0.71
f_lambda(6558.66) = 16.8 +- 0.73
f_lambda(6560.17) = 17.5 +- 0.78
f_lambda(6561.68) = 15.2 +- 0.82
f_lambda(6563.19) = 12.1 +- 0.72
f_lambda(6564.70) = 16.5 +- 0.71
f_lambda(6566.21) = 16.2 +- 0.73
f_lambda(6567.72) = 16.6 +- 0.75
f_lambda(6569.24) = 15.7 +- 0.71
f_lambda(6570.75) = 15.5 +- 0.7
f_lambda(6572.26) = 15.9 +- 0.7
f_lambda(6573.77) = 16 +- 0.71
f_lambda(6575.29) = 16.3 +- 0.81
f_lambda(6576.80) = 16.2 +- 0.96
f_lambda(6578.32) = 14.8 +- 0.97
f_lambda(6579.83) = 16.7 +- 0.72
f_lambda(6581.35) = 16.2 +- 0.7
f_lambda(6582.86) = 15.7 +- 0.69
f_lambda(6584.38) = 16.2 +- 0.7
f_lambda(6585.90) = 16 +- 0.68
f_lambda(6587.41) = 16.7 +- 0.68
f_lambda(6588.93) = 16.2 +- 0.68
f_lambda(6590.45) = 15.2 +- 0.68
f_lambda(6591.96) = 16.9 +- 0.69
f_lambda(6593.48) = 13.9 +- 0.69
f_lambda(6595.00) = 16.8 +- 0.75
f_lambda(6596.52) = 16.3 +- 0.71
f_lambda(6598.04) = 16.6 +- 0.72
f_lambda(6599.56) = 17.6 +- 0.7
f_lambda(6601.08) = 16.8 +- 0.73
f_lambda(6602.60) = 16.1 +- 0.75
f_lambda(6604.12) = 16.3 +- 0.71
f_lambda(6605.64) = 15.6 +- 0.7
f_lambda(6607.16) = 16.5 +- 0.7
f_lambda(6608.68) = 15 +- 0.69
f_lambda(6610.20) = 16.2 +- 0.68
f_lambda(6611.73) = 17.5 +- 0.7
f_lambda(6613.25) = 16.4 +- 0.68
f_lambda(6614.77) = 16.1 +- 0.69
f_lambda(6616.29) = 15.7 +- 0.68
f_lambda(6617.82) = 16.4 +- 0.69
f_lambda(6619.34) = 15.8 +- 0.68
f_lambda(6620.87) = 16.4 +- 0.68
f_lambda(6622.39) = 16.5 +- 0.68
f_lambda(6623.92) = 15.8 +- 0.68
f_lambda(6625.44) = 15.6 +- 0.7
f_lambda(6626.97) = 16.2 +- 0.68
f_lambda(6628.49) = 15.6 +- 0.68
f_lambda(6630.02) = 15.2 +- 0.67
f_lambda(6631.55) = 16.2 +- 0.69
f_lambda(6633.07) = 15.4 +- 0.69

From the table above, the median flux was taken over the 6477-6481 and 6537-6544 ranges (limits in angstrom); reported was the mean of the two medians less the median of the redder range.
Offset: -0.50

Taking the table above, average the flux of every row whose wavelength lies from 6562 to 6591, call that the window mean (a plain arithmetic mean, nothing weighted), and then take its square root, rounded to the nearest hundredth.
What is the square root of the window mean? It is 3.98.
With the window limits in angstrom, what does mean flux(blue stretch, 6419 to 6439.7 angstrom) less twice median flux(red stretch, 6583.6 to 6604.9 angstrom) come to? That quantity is -17.3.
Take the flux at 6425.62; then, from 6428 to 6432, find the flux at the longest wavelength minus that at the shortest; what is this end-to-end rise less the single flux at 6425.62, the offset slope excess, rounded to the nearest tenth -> -18.1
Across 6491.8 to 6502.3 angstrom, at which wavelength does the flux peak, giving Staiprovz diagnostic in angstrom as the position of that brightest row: 6501.52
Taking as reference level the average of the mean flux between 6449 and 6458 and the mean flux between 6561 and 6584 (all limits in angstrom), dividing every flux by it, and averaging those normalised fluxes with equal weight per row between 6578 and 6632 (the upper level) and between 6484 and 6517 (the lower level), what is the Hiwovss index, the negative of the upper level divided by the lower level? -1.02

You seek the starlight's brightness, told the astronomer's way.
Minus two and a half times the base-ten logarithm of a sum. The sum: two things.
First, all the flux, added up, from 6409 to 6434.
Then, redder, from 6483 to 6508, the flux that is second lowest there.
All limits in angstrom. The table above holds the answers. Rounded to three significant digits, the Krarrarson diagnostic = -6.13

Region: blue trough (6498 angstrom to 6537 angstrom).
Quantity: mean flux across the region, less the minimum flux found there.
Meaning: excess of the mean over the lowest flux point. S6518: 1.5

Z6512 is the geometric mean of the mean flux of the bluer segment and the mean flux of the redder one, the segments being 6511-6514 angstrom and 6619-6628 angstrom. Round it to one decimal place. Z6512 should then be 16.0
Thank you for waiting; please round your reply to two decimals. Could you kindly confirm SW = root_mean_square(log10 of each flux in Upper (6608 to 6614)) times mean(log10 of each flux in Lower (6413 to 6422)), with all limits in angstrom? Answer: 1.46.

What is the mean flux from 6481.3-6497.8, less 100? -84.8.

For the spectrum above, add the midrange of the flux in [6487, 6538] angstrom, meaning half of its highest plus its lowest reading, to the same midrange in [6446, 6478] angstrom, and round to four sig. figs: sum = 31.00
